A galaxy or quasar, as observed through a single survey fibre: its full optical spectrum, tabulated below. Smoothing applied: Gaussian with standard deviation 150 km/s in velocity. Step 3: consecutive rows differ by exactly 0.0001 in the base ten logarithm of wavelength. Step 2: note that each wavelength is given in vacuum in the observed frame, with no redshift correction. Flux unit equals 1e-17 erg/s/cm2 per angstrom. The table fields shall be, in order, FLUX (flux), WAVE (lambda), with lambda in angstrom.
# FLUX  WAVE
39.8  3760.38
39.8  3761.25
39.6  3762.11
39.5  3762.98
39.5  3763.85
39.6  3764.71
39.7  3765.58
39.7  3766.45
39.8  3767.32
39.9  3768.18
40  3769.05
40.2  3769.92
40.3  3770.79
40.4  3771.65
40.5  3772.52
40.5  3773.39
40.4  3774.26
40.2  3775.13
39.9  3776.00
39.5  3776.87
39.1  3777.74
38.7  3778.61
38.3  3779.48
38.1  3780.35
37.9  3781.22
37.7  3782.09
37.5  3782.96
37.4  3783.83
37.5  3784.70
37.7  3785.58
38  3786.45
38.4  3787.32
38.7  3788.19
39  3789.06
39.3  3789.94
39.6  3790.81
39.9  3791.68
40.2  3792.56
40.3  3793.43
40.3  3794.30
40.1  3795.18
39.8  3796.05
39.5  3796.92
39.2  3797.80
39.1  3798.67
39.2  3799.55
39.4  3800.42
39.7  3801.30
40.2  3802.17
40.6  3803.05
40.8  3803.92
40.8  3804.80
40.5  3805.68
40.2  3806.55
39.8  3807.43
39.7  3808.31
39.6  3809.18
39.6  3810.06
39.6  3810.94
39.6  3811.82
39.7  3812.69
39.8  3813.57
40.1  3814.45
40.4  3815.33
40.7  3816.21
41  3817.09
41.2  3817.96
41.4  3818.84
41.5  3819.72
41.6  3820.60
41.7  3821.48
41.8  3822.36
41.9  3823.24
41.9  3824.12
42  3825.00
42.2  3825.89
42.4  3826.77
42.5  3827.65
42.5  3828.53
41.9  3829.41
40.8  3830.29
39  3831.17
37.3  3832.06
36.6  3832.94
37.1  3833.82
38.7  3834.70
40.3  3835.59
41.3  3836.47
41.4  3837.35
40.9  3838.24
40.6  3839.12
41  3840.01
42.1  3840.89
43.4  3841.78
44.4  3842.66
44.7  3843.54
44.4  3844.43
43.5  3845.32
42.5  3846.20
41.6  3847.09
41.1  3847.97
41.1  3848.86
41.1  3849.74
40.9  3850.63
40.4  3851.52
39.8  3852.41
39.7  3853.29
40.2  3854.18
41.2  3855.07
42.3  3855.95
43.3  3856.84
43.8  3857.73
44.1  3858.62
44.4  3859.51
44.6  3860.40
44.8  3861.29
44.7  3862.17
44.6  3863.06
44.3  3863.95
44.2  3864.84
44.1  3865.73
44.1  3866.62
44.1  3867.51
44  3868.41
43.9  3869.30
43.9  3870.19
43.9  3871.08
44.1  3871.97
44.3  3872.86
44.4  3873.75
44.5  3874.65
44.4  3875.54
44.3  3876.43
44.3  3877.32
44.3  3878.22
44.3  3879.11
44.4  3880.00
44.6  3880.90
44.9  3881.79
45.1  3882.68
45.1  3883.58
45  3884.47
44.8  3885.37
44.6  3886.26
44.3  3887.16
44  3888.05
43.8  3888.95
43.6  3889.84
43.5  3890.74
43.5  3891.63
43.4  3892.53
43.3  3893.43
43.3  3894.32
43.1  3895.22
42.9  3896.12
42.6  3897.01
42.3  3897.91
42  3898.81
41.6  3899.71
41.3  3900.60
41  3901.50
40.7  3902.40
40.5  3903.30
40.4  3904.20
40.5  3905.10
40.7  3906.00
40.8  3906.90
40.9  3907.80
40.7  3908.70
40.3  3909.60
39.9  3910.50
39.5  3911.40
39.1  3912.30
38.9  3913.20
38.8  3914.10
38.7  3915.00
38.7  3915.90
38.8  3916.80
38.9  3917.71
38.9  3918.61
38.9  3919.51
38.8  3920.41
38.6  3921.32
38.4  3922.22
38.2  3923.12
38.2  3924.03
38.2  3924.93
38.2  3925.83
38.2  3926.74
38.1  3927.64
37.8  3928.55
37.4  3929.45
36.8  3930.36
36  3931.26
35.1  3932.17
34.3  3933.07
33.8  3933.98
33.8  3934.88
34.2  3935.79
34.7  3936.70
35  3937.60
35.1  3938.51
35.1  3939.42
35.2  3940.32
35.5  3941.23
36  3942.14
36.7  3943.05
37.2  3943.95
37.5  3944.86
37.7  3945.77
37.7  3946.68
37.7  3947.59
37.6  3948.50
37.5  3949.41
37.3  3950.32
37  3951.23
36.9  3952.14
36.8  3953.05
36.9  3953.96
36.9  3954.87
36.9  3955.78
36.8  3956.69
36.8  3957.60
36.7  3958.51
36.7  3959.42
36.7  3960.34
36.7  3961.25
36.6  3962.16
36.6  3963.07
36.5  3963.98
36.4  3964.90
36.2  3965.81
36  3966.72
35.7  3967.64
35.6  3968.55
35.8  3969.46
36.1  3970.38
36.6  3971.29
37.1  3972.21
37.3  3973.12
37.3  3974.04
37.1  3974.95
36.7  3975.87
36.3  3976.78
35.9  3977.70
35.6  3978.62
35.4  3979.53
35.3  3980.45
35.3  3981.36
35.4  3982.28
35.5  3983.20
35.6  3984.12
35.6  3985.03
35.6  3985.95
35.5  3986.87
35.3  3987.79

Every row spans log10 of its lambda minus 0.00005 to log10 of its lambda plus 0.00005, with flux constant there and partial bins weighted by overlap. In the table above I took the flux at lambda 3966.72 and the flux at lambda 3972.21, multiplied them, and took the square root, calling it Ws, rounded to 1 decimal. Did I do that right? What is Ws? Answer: 36.5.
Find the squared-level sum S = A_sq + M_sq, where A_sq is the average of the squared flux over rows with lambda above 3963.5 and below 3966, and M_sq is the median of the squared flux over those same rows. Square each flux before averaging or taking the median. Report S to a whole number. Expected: 2648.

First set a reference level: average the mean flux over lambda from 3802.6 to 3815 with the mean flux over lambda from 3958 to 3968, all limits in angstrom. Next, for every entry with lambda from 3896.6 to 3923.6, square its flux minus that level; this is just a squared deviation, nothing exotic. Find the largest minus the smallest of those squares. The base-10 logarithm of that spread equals 1.28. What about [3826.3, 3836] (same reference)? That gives 1.26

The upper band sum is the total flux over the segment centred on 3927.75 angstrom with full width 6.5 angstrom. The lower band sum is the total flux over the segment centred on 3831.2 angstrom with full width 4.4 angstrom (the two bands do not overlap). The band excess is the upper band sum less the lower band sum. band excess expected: 69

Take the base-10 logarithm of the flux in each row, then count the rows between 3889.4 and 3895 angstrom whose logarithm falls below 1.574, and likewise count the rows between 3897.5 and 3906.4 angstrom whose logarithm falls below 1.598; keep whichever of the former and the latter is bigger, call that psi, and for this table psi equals 0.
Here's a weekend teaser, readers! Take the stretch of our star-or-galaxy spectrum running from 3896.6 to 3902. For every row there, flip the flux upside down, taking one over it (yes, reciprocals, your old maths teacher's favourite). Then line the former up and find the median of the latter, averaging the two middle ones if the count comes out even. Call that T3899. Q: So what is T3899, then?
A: 0.0239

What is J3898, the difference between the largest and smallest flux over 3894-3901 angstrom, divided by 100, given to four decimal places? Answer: 0.0200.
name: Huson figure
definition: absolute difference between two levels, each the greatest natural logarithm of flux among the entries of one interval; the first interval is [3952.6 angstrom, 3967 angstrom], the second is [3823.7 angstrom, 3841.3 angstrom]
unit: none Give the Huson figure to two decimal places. 0.14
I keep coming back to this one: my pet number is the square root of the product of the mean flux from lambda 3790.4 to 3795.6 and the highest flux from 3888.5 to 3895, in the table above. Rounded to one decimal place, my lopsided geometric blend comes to 41.9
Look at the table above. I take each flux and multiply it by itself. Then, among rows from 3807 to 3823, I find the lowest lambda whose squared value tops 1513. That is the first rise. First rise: 3807.43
